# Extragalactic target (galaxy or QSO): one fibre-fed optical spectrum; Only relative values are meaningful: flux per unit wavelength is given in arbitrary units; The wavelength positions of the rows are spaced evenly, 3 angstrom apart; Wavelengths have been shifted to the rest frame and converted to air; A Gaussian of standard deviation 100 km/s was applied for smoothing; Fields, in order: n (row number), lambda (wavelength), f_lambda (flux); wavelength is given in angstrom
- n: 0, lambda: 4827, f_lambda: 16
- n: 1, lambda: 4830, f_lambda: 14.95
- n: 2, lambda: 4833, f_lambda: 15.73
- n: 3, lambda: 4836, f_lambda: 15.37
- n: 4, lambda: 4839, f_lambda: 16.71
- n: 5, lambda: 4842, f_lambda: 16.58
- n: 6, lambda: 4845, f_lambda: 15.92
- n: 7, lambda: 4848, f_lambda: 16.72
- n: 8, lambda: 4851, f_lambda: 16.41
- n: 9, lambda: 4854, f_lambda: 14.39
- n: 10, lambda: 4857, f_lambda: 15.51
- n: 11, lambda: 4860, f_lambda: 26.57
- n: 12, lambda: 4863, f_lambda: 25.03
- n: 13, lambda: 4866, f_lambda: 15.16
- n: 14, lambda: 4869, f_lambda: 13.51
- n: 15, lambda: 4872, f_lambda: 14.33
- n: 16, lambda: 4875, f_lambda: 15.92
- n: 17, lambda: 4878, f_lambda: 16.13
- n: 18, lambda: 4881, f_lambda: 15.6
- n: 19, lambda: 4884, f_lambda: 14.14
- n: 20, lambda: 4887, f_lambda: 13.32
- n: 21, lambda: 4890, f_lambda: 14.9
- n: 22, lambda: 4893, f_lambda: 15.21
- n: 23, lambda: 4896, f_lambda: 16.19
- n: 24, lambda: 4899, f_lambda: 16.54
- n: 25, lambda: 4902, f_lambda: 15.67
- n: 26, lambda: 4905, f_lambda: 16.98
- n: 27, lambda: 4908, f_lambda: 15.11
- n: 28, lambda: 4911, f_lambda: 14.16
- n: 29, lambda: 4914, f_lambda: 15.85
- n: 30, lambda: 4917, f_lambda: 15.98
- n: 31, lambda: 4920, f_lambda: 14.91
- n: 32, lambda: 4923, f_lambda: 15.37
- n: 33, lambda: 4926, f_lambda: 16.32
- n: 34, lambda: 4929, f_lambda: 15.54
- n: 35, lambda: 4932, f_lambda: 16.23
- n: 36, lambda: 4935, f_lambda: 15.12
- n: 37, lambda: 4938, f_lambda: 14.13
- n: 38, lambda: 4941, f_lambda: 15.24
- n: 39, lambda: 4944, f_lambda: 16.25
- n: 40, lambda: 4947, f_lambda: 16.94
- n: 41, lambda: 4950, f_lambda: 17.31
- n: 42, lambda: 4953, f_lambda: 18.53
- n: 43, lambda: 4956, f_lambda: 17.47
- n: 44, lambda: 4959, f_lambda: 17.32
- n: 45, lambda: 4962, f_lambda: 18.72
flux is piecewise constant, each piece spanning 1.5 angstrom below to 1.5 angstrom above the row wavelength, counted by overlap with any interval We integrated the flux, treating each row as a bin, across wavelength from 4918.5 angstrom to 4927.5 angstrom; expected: 140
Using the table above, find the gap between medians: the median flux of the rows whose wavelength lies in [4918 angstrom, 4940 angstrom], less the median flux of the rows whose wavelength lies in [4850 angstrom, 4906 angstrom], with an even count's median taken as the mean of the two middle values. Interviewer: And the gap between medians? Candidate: -0.2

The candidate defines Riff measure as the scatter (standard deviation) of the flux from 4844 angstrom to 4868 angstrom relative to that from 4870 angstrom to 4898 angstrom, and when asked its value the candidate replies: 5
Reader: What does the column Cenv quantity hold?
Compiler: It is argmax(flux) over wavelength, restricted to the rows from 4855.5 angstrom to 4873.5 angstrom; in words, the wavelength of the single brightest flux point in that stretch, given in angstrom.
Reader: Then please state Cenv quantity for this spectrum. 4860 angstrom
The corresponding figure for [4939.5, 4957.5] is 4953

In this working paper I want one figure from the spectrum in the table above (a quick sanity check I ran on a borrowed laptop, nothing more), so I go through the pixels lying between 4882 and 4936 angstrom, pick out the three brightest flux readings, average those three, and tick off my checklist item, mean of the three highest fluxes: 16.6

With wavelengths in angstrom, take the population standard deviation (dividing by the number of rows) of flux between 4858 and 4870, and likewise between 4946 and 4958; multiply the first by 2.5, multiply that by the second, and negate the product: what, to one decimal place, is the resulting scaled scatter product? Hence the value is -8.5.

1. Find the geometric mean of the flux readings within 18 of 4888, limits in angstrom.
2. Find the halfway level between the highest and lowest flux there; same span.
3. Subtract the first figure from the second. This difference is -0.2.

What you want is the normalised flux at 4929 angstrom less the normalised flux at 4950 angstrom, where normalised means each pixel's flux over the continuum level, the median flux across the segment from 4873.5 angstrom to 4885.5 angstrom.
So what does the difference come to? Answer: -0.11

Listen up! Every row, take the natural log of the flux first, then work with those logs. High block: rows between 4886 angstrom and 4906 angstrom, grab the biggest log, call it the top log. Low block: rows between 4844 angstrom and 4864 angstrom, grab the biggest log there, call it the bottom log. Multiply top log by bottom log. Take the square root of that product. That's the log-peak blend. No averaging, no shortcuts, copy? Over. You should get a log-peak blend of 3.05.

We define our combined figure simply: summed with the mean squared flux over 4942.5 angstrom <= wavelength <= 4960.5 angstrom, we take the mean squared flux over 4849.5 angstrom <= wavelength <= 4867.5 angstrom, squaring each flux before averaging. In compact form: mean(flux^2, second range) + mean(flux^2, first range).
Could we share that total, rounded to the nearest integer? 680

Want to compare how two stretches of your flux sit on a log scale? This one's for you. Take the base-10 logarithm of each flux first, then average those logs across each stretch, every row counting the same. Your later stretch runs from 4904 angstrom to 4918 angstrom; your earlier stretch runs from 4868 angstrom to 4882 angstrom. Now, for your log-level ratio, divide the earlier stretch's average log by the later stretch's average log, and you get 0.99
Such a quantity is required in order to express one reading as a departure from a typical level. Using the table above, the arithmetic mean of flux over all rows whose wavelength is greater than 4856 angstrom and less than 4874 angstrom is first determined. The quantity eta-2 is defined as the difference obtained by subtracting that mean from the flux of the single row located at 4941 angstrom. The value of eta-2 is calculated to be -3.1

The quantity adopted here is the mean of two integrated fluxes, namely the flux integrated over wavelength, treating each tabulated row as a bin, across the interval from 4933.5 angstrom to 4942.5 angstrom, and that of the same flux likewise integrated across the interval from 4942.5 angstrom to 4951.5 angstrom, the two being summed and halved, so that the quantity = 142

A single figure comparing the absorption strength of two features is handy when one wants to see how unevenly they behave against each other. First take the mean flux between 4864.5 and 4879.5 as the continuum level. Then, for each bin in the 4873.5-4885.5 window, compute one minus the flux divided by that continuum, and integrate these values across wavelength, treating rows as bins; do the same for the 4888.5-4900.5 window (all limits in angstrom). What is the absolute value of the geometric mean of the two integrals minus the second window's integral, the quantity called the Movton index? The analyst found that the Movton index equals 1.00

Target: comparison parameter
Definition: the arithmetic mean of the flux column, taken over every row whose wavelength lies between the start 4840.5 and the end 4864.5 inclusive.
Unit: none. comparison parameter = 18.4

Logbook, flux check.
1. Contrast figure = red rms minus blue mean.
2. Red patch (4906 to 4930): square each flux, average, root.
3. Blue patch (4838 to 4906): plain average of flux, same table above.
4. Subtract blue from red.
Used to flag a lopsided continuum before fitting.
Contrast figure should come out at -0.99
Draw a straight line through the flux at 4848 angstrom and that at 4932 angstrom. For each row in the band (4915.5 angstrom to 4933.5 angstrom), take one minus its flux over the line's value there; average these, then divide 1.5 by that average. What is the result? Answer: 45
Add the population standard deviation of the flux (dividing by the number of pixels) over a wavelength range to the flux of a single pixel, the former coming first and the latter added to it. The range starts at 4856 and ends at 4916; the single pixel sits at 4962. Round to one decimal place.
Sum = 22.0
